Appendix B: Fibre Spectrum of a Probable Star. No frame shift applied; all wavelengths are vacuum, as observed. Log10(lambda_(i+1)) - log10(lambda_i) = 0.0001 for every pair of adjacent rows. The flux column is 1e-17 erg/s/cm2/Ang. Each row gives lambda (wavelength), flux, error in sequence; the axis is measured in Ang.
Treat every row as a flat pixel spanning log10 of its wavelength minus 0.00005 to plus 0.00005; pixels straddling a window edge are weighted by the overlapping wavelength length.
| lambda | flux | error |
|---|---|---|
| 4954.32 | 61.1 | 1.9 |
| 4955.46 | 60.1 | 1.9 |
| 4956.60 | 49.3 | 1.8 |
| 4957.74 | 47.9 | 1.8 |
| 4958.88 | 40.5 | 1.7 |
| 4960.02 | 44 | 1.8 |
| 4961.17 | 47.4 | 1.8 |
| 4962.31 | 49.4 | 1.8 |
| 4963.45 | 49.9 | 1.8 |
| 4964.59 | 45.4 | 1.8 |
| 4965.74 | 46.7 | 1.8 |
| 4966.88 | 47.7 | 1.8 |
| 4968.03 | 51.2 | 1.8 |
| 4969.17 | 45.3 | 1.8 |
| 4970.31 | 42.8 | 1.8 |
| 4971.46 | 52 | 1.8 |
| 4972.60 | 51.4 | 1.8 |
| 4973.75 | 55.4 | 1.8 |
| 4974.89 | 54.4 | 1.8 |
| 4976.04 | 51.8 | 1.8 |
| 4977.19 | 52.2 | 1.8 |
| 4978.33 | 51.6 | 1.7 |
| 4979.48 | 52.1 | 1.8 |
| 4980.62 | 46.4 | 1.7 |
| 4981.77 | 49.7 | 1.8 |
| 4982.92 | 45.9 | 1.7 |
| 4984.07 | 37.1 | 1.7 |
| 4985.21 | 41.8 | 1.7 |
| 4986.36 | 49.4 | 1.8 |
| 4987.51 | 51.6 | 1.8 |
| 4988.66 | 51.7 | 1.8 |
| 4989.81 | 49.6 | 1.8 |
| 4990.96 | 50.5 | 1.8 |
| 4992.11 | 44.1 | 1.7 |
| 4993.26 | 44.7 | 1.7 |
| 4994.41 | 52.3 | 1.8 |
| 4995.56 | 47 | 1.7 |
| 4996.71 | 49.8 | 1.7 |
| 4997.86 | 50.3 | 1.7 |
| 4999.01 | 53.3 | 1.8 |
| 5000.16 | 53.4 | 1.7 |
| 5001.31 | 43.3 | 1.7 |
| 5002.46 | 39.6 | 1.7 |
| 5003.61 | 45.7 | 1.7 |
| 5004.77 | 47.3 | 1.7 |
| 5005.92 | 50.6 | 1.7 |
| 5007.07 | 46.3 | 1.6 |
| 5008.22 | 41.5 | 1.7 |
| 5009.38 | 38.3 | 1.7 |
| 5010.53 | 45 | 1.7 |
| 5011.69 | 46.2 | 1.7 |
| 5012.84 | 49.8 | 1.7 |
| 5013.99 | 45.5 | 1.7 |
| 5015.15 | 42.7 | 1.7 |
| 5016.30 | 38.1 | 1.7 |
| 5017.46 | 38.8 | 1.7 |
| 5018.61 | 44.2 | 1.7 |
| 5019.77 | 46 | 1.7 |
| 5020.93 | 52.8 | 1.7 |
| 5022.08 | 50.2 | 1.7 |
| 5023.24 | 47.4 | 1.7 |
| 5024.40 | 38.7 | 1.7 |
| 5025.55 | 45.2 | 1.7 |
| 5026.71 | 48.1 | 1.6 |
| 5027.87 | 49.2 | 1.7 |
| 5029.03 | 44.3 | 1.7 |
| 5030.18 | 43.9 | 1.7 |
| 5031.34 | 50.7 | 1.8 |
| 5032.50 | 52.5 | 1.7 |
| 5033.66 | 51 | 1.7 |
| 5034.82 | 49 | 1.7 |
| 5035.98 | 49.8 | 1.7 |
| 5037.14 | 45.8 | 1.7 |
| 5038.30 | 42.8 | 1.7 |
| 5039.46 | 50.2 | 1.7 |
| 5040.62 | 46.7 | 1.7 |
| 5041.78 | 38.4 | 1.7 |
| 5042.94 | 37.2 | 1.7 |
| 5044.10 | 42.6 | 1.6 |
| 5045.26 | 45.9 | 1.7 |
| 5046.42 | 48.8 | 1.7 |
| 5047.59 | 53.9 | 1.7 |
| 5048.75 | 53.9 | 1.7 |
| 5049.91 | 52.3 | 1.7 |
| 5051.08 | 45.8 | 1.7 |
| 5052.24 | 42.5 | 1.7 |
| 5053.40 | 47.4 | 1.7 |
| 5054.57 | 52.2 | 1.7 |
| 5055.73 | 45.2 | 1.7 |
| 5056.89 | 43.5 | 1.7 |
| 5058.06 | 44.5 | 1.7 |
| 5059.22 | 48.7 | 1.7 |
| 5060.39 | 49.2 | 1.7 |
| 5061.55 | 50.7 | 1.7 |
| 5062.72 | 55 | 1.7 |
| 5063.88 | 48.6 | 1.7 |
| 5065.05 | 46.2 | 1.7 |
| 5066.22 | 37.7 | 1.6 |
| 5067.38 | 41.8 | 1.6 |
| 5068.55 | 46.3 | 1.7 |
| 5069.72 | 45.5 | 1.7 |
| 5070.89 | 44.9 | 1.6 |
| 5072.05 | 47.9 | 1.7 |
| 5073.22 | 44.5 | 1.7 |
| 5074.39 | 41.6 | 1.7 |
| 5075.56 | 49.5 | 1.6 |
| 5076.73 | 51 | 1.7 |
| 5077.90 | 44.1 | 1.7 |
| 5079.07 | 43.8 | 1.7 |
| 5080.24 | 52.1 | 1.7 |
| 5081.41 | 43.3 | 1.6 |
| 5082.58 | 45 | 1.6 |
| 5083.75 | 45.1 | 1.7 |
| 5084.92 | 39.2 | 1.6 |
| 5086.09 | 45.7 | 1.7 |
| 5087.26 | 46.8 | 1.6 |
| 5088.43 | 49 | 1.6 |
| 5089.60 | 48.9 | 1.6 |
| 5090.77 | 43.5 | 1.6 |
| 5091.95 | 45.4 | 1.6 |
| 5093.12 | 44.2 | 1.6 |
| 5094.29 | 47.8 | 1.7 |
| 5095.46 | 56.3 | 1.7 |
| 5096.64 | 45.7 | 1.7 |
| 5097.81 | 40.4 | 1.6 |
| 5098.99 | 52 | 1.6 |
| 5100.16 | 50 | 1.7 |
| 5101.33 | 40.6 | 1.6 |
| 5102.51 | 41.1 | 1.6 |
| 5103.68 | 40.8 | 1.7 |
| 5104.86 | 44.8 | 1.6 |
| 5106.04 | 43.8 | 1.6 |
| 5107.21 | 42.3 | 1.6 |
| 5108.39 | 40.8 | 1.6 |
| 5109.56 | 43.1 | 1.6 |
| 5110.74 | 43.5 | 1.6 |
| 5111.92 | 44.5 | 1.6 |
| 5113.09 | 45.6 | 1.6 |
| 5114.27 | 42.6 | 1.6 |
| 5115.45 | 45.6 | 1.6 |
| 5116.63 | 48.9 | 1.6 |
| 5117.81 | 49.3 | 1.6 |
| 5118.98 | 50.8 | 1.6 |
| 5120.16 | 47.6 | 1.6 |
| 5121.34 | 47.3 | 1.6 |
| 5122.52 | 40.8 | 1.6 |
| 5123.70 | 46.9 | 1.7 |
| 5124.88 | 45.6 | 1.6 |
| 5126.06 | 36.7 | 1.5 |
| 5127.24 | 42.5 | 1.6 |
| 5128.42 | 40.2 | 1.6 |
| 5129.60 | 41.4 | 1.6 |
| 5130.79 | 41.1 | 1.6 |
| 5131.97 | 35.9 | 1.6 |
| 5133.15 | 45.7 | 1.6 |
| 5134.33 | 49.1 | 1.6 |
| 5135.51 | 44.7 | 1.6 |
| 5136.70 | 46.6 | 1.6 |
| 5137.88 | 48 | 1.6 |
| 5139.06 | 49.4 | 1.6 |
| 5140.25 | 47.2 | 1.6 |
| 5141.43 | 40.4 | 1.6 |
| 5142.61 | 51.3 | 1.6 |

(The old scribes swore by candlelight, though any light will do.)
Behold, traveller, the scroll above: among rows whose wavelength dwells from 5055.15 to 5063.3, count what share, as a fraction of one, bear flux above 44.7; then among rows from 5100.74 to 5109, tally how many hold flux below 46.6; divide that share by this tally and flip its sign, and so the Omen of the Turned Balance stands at -0.10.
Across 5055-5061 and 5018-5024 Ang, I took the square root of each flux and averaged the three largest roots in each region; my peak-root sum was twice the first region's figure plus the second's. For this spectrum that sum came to 20.9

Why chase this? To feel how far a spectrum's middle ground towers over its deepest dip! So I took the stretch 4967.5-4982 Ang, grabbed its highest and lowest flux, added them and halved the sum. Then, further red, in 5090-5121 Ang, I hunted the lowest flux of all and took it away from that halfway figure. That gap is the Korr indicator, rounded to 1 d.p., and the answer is 8.7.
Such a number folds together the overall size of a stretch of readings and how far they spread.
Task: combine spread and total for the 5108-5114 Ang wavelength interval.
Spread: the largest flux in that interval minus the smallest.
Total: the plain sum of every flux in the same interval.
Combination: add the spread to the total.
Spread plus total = 222.3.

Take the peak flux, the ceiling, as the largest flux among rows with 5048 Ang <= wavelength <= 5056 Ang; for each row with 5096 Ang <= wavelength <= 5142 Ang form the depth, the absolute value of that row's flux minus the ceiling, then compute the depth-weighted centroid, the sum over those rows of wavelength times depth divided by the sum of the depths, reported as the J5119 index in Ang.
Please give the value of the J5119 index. 5118.9 Ang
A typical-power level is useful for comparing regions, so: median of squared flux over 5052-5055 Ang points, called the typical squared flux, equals 2247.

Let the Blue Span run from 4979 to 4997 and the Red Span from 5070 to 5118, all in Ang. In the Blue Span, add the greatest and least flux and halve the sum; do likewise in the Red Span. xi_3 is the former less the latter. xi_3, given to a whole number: -3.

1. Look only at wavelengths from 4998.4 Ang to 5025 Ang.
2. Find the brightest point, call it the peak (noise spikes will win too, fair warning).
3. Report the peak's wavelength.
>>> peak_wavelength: 5000.16 Ang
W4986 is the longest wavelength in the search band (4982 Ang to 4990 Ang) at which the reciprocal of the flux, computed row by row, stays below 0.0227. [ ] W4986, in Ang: 4989.81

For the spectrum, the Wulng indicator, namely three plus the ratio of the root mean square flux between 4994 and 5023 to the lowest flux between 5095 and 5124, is 4.15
